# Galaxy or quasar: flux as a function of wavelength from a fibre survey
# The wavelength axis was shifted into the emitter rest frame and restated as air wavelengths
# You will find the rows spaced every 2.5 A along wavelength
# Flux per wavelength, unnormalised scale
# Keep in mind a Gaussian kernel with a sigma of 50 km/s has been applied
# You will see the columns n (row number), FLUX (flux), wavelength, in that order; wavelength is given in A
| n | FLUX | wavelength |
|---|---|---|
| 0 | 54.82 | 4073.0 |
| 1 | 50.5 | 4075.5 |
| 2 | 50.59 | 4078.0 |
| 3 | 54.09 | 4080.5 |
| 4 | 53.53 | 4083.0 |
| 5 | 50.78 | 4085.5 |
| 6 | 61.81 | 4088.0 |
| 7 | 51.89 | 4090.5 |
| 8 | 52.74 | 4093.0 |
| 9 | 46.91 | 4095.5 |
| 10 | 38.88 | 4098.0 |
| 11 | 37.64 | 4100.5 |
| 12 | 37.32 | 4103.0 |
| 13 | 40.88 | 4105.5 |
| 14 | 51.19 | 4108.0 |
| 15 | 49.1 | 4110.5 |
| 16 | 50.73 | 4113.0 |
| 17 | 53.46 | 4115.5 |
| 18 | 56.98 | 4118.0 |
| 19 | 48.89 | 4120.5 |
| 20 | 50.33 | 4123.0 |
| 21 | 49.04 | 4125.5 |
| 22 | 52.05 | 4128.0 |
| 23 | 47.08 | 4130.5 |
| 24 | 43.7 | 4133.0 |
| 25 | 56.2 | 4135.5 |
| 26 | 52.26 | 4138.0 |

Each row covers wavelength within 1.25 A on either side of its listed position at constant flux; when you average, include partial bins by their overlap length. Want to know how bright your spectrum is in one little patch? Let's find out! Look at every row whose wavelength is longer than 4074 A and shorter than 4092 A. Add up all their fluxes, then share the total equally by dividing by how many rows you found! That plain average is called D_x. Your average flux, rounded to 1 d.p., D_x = 53.3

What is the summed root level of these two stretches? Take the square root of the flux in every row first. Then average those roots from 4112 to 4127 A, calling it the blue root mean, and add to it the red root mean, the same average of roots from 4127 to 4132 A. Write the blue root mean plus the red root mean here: 14.2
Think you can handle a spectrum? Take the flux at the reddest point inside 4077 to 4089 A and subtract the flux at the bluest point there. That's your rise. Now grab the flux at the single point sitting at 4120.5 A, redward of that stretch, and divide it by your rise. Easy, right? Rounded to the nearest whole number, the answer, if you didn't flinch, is 4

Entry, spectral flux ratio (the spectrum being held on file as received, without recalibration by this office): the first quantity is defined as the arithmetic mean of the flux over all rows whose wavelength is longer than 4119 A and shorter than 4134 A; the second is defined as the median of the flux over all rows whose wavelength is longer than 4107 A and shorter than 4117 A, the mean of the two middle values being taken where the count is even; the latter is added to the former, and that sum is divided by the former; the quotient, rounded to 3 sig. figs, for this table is 2.05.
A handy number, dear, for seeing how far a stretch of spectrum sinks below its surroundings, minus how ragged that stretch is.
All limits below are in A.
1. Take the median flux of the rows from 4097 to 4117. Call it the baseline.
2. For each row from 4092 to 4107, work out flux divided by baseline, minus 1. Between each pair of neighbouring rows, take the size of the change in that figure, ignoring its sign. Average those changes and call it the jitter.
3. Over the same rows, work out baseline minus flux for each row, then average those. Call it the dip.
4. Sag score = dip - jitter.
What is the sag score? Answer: 2.5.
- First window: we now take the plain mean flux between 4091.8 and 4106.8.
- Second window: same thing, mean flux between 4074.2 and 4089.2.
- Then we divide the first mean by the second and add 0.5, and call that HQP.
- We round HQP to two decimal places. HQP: 1.29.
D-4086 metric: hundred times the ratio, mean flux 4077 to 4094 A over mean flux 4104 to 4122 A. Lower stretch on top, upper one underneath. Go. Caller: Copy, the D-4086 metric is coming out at 107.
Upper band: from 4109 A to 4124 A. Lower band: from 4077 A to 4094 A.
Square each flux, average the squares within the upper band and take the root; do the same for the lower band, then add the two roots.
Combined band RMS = 105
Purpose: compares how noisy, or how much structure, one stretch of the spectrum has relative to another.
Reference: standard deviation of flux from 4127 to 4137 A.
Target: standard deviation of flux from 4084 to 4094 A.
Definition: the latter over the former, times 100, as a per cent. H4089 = 92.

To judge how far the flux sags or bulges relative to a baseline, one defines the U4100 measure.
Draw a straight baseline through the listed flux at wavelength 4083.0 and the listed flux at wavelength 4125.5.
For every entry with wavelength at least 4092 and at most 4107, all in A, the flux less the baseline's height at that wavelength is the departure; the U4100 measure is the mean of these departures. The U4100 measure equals -9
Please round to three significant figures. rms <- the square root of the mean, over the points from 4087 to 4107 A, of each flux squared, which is 46.8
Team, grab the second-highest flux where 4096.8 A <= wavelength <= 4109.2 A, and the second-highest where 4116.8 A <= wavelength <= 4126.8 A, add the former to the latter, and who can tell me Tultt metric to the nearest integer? 91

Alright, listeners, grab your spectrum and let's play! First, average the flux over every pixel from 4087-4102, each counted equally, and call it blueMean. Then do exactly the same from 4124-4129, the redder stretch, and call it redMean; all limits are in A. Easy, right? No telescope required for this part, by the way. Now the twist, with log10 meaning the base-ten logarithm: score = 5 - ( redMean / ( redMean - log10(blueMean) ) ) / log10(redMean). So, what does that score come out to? 4.39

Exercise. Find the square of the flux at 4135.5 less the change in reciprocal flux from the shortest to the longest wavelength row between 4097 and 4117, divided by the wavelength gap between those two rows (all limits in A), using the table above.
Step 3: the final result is 3158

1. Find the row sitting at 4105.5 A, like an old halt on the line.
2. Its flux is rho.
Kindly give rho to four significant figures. 40.88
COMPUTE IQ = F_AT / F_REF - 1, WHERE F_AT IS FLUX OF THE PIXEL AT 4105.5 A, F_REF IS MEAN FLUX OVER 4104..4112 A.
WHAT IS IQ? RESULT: -0.13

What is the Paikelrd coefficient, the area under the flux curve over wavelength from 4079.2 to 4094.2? 812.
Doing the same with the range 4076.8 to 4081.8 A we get 262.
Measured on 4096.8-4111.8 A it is 638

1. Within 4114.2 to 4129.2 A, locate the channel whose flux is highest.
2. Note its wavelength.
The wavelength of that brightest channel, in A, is 4118.0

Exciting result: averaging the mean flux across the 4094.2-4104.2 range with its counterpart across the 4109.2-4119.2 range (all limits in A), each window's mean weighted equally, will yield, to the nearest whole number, 46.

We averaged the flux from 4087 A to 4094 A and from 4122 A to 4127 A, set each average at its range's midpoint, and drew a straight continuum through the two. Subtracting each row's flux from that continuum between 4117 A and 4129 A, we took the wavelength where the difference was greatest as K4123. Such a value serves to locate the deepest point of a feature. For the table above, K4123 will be 4120.5 A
